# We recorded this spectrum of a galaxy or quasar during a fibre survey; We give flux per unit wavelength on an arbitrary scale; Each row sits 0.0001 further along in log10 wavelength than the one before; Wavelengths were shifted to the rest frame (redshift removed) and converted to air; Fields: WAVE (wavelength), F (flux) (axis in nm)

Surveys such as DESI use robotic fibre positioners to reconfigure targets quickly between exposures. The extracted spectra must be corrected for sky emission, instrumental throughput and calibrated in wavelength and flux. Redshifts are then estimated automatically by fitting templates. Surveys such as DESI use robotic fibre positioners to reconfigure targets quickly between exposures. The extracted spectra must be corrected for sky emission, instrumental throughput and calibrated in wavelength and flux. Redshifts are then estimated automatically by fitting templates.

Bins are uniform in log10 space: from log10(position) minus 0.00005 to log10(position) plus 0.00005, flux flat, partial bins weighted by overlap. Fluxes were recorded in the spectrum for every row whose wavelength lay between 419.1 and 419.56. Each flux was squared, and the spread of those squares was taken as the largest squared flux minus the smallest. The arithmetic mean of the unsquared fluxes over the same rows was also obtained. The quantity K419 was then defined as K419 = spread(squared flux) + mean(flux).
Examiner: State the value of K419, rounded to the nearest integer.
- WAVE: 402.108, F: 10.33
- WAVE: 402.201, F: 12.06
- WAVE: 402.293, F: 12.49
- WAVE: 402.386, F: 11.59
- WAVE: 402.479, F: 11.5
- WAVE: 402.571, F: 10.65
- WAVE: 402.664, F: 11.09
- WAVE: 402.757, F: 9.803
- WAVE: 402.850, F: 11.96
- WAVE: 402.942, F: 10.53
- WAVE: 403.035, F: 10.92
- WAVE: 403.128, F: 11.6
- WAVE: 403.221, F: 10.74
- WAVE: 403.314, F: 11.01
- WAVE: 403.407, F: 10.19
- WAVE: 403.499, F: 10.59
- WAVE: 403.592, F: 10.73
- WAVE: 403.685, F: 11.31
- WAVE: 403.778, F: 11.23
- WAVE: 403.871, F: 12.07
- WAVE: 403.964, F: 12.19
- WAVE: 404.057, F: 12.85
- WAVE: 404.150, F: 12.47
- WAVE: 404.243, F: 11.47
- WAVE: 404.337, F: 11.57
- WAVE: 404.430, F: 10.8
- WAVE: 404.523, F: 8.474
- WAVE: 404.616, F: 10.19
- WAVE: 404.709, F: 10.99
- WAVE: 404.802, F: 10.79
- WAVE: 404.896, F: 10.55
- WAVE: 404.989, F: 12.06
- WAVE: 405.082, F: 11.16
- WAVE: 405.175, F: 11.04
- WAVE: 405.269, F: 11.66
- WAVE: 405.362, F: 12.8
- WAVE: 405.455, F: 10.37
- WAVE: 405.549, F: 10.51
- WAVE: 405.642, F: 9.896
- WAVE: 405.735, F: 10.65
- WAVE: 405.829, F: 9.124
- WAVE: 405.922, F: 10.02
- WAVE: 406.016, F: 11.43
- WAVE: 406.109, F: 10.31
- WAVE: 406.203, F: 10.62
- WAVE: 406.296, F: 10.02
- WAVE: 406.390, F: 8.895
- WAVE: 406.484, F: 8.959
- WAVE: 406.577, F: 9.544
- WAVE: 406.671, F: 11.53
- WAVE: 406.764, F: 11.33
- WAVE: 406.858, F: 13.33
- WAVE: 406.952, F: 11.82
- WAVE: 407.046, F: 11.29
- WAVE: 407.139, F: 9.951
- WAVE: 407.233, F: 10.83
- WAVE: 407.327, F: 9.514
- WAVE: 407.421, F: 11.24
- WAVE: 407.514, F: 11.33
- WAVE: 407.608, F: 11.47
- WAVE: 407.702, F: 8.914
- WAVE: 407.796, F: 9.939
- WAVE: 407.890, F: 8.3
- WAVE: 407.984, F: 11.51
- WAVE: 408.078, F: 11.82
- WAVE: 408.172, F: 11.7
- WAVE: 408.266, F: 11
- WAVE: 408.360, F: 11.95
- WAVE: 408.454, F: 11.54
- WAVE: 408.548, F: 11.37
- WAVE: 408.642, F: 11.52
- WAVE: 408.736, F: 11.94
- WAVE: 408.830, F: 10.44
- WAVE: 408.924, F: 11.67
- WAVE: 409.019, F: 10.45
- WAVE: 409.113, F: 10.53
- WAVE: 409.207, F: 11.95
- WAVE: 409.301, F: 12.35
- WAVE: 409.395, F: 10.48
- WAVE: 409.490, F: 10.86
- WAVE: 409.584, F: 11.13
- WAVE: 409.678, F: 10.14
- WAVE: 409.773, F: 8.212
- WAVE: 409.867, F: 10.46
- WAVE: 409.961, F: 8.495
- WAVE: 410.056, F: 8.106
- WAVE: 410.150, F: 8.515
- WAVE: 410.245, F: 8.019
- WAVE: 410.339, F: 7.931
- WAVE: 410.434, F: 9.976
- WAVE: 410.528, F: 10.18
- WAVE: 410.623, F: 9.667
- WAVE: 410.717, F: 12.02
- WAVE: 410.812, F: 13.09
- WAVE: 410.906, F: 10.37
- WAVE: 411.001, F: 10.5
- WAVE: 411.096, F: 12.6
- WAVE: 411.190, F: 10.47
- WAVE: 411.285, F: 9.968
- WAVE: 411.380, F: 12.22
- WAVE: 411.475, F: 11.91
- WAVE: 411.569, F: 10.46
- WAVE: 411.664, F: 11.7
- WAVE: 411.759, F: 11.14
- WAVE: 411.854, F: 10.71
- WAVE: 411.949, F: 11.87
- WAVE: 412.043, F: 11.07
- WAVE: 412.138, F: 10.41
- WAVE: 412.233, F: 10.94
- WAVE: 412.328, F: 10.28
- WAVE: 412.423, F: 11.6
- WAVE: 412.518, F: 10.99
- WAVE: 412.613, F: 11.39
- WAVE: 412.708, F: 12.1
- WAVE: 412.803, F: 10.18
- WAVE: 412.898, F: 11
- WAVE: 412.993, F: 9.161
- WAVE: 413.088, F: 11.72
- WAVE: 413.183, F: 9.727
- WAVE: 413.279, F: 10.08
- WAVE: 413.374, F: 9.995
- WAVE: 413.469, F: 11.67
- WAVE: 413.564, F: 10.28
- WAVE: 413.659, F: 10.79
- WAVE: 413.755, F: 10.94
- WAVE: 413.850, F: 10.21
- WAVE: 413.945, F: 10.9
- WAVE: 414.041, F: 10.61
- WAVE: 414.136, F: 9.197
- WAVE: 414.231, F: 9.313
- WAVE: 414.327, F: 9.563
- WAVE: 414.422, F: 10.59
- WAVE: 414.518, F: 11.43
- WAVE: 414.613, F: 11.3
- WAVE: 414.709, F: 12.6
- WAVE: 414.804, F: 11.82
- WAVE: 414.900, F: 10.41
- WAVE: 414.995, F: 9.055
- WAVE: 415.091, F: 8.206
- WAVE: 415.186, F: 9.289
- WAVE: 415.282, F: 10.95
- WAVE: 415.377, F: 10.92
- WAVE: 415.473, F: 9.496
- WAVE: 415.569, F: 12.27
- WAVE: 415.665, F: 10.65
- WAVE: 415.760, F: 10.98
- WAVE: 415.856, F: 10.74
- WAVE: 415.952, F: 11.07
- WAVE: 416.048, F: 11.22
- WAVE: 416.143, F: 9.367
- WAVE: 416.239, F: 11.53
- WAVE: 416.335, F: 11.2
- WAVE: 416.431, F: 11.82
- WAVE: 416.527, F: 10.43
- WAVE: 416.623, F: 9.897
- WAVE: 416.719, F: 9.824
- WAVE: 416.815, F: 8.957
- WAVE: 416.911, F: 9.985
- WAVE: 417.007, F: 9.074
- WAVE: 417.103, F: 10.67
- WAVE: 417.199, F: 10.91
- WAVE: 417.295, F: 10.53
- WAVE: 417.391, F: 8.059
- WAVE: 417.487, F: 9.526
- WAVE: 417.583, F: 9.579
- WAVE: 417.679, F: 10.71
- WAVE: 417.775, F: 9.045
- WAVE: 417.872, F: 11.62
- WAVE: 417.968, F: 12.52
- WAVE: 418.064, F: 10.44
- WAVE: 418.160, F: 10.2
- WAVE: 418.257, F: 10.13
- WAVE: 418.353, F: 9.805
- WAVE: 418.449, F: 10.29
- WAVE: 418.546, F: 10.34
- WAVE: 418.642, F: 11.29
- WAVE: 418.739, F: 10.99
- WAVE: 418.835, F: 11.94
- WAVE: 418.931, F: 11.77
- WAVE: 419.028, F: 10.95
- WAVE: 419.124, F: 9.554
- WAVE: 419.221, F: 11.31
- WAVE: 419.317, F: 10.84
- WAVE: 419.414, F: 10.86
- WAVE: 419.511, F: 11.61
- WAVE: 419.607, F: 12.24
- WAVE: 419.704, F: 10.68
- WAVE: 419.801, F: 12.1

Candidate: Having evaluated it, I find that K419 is 54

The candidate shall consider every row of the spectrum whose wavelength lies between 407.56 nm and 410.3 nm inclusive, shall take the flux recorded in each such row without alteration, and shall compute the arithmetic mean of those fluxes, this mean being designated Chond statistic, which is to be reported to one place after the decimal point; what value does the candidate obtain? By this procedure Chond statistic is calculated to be 10.5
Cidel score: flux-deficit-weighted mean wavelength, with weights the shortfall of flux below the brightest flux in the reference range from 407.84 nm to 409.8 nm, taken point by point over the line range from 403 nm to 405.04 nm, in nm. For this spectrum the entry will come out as 404.03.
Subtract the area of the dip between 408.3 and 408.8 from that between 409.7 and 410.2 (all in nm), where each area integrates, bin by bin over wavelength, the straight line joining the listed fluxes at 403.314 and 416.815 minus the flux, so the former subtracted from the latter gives 1.3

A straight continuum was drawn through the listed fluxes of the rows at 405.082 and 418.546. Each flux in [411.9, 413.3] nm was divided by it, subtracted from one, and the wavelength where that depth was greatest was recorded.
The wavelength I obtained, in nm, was 412.993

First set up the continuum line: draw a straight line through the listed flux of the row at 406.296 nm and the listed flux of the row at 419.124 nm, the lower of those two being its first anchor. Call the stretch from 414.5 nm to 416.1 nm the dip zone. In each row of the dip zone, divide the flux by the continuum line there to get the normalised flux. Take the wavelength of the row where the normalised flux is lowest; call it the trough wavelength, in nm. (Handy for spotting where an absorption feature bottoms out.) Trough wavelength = 415.091 nm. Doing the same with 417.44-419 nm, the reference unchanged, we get 417.775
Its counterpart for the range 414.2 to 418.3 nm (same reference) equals 417.391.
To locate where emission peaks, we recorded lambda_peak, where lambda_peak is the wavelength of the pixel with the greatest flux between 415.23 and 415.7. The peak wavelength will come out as 415.569 nm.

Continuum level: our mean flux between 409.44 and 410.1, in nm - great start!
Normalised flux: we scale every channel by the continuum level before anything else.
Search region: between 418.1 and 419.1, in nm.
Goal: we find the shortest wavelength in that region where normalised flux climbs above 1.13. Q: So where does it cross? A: 418.642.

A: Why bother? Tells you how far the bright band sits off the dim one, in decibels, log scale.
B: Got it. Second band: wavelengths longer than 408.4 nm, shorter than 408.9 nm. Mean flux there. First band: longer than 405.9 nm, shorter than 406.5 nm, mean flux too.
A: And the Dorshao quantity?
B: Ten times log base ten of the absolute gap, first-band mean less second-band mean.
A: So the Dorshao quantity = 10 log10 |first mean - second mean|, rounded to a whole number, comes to 1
